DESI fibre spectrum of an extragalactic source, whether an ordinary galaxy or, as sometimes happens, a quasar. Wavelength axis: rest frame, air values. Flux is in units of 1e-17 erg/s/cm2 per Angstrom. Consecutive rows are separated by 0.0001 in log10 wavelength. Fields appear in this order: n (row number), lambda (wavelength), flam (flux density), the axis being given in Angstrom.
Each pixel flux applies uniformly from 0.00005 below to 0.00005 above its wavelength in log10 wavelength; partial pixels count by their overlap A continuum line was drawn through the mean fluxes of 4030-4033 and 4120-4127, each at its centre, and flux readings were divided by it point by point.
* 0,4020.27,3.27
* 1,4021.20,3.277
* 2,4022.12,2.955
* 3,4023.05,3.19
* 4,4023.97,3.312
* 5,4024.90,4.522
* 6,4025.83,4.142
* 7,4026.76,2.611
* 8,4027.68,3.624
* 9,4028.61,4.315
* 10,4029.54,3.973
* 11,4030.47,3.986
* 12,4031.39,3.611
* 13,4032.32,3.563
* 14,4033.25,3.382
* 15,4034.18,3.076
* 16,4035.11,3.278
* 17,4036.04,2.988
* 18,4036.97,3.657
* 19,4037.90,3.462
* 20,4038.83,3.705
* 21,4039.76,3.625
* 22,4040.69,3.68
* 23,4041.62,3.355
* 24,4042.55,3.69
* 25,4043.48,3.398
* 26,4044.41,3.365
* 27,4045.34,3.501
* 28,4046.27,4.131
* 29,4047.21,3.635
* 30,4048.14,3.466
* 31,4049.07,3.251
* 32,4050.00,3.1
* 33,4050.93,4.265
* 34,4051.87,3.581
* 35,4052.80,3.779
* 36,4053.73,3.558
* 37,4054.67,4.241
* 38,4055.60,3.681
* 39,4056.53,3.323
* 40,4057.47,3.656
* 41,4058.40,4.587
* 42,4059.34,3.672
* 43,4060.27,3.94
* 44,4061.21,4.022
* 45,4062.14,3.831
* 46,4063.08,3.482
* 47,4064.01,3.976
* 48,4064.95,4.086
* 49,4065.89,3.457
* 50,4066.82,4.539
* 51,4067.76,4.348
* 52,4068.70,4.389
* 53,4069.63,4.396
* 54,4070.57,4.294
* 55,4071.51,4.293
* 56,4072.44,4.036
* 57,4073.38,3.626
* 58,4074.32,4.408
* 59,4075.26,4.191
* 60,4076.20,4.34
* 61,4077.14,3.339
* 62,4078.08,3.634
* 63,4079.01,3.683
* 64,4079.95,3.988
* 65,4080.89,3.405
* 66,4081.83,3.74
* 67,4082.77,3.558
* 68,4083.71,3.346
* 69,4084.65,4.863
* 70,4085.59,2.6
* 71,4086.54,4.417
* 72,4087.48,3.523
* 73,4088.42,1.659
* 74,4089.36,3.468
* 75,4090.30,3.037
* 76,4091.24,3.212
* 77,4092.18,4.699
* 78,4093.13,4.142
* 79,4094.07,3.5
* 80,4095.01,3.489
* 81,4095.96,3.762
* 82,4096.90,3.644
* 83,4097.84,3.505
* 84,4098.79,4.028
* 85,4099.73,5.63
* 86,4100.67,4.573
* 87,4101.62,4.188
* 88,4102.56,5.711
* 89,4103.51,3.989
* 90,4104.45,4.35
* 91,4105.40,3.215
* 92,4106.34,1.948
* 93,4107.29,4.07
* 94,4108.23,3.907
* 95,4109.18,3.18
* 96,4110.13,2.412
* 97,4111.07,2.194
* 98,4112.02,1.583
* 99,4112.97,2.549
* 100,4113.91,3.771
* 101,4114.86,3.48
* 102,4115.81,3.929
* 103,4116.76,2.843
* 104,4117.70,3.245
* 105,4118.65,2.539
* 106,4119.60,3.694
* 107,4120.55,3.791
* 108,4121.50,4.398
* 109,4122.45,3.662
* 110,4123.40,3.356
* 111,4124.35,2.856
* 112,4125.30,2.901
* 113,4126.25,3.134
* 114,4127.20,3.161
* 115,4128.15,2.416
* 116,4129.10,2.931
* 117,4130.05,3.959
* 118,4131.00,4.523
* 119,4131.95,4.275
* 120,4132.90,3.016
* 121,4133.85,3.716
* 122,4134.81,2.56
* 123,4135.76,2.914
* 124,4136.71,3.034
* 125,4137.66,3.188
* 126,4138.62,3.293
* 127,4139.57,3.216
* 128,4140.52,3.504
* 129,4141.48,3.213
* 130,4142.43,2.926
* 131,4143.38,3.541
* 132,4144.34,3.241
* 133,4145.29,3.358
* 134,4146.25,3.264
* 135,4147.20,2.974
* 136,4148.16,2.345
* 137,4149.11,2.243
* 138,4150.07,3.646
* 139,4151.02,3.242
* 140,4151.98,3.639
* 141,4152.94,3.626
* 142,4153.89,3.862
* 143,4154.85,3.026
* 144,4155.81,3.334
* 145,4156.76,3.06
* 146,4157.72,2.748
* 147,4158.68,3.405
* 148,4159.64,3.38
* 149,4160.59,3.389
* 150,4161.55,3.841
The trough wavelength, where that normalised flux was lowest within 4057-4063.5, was 4063.08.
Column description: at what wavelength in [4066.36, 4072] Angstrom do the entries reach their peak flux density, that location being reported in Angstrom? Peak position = 4066.82 Angstrom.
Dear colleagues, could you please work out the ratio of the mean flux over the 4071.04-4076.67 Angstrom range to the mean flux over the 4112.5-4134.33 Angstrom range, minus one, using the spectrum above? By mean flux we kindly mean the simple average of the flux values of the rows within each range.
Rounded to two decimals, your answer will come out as 0.22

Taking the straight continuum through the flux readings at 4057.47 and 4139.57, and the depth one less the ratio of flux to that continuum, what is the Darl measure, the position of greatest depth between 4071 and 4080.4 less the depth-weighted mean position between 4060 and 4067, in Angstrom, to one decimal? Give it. 13.0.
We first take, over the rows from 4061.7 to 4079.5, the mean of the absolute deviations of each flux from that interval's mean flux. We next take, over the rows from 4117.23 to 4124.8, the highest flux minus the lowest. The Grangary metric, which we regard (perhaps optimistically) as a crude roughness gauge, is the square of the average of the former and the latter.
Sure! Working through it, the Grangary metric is 1.2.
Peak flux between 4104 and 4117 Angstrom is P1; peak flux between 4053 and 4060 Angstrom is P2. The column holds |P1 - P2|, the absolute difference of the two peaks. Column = 0.24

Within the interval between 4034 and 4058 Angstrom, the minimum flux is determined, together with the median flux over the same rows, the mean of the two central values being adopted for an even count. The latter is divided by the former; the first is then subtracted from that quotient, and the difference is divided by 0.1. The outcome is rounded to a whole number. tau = -18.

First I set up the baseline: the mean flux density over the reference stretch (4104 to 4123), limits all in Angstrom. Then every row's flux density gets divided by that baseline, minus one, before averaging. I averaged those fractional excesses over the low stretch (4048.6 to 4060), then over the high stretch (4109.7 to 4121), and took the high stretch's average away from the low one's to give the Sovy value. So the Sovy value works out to 0.22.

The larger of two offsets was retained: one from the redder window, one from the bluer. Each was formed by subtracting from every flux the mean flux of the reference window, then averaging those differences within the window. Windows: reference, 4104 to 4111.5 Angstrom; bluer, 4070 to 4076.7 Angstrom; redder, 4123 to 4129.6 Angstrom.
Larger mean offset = 1.01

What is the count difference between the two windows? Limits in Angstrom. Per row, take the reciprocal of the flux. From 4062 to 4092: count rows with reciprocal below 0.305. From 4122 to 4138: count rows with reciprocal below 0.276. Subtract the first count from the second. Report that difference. -23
